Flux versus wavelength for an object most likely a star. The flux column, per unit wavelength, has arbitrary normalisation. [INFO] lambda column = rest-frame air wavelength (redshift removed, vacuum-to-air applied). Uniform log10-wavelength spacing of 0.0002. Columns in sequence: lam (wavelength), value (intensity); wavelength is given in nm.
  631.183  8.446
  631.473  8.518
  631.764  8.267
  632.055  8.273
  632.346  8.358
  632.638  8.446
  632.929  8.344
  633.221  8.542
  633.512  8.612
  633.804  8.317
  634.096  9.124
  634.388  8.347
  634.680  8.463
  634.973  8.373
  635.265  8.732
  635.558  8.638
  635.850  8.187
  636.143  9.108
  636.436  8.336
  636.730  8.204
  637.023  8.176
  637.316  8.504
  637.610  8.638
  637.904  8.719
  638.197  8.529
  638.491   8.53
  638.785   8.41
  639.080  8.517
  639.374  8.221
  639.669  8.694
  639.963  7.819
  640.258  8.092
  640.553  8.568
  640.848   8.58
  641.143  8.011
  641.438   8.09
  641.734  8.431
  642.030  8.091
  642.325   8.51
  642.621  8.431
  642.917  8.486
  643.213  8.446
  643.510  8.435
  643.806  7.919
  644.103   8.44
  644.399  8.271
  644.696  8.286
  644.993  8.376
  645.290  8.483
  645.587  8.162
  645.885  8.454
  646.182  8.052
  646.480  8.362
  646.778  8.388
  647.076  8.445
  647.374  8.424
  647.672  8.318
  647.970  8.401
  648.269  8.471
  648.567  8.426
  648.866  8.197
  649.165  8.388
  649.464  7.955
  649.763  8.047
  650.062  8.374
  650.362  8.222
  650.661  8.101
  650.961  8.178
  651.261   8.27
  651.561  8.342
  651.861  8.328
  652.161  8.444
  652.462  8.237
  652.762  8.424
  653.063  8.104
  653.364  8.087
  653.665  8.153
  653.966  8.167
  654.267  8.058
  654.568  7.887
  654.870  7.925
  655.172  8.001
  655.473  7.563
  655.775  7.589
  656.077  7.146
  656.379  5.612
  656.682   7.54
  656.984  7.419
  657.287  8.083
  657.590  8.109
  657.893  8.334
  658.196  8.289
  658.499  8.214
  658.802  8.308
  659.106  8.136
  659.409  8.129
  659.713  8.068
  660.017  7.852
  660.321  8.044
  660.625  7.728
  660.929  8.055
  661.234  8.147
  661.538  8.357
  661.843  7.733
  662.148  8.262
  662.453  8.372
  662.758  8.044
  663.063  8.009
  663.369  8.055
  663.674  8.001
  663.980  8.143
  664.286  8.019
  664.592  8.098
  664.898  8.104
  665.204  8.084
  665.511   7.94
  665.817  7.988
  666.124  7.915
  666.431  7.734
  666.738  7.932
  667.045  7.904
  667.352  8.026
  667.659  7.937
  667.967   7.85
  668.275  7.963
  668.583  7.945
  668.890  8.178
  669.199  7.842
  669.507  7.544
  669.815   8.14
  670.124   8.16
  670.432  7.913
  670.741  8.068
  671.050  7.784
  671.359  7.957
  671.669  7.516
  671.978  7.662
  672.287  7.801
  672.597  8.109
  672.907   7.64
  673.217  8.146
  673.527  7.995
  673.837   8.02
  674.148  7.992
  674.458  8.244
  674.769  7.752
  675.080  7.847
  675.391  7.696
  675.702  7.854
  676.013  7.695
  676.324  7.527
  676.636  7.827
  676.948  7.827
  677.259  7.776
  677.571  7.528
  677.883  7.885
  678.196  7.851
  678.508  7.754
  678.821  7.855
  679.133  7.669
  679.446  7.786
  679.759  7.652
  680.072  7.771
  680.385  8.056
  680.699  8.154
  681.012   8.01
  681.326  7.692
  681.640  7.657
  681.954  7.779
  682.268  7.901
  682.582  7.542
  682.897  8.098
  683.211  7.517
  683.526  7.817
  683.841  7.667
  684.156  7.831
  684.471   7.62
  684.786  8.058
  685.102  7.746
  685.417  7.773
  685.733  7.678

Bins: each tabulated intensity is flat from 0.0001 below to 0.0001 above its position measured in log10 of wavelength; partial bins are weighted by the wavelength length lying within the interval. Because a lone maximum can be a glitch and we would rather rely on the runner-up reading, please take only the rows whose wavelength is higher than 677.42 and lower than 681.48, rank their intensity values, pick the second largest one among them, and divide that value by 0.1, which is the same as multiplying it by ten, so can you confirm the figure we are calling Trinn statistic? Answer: 80.6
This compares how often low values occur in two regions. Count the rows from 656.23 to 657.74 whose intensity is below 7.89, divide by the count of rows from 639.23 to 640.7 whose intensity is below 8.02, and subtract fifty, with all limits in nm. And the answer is -47.0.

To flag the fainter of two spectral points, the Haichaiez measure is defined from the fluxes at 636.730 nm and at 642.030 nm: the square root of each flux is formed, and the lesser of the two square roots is 2.84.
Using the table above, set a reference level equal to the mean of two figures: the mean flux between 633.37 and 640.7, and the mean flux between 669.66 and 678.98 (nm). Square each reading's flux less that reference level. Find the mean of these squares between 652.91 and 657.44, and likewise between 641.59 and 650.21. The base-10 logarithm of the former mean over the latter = 1.1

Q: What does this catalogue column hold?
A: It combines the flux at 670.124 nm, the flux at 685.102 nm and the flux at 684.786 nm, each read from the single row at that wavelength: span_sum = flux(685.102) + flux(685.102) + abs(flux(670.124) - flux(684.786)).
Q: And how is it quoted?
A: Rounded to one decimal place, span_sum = 15.6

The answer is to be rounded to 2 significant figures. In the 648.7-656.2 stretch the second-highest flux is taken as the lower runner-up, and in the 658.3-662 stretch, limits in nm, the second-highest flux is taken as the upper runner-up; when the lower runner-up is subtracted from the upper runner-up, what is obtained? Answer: -0.12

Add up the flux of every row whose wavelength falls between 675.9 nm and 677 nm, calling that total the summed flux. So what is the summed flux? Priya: 30.9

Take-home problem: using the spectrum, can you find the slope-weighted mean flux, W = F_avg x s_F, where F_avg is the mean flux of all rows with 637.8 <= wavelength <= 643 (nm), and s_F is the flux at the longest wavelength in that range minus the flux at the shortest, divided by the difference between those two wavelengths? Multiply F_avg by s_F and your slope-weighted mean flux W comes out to -0.39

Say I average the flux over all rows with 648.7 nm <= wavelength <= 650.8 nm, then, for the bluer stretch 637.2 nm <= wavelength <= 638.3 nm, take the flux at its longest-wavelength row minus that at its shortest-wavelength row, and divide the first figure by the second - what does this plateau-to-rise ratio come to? 327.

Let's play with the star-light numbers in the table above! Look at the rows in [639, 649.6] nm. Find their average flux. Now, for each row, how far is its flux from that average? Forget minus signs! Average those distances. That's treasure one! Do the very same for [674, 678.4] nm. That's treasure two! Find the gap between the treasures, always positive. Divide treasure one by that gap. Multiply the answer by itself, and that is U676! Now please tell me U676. 14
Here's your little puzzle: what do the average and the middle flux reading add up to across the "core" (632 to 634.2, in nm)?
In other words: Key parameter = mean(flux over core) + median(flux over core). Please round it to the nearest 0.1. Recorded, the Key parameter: 16.9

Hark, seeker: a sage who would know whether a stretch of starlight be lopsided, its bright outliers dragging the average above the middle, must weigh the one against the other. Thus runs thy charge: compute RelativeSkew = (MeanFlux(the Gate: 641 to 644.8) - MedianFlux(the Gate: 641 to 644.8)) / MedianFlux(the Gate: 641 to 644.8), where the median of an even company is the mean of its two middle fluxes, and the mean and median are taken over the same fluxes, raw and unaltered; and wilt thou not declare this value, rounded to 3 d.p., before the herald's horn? -0.016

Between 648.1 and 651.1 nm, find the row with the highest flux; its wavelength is 648.269 nm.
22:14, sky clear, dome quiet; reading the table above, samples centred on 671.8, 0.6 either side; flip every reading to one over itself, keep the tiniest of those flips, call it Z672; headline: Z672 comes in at 0.126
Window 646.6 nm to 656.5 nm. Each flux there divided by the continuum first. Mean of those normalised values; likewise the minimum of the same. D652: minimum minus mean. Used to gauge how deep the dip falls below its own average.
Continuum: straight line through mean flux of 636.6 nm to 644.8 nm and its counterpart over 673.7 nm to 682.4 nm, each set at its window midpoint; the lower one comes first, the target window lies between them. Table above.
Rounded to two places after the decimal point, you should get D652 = -0.30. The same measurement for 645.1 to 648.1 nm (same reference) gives -0.04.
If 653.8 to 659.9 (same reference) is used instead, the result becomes -0.27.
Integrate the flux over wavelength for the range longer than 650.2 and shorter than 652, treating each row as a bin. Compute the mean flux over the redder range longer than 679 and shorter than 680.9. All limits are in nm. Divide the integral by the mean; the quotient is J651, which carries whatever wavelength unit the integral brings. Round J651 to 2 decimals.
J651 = 1.89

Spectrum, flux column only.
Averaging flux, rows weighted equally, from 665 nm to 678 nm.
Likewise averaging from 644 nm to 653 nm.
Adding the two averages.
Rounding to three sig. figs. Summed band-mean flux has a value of 16.2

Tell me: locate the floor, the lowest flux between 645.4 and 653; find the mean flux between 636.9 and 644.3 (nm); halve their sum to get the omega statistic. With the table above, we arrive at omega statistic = 8.16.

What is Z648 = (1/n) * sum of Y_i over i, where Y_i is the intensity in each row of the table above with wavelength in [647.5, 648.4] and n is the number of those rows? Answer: 8.40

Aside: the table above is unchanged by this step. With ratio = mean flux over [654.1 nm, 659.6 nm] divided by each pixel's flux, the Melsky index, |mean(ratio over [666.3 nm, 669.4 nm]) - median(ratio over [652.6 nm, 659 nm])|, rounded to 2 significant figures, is 0.019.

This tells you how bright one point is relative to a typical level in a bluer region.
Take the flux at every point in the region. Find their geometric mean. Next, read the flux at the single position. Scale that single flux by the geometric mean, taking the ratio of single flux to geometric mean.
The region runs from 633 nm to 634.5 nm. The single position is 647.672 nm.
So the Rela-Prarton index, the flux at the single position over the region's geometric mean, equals 0.97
